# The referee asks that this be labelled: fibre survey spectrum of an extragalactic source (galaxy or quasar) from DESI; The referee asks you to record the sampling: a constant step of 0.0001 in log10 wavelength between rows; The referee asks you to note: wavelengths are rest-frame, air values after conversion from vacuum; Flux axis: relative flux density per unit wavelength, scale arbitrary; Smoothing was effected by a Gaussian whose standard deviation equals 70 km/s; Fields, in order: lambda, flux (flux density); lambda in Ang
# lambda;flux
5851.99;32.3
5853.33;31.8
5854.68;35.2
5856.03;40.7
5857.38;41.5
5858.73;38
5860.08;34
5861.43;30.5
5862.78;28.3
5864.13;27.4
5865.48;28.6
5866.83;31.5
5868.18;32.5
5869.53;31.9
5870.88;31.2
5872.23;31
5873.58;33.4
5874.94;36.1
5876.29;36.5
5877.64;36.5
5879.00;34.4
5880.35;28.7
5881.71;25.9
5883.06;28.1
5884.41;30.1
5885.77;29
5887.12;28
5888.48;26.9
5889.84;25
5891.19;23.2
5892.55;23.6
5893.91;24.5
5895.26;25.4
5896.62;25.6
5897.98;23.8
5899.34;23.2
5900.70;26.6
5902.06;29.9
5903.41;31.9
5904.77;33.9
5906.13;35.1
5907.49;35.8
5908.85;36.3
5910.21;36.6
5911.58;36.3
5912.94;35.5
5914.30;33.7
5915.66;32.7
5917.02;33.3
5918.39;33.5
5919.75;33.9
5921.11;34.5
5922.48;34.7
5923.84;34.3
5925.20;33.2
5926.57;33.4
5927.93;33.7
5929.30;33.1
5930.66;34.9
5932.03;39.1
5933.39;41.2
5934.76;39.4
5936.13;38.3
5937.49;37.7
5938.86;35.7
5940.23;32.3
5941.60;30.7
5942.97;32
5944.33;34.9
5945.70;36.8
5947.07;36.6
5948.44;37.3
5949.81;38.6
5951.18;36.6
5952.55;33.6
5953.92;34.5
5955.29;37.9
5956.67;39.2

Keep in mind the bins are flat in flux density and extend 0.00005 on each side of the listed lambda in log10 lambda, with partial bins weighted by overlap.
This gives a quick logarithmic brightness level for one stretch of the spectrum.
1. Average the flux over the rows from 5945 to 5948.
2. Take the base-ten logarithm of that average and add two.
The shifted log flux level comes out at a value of 3.56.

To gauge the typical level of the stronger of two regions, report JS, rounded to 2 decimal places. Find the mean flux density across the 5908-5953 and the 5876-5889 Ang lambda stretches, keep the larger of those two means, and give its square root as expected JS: 5.94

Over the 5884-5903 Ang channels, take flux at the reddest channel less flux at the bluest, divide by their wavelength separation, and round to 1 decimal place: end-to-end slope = 0.0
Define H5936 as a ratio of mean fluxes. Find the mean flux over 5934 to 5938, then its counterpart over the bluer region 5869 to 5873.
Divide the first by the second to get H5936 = 1.23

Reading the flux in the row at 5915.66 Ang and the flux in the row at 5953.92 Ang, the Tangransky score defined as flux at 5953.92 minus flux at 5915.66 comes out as 1.8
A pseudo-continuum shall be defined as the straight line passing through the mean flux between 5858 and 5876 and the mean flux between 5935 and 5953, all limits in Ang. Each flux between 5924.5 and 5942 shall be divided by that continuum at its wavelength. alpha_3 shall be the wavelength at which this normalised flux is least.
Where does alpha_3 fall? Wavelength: 5941.60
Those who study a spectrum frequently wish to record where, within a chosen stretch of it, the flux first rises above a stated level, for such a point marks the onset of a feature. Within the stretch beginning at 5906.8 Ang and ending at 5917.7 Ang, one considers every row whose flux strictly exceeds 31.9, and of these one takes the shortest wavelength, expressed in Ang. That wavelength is 5907.49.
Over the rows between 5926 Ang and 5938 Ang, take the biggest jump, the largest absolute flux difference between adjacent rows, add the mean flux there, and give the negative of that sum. -41.0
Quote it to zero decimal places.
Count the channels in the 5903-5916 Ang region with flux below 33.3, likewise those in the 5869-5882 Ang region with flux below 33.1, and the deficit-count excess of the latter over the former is 3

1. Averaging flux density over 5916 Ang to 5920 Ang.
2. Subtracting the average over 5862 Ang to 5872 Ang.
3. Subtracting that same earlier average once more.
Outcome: -27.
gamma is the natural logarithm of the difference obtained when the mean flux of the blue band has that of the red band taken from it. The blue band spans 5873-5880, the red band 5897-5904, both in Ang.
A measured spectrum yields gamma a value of 2.1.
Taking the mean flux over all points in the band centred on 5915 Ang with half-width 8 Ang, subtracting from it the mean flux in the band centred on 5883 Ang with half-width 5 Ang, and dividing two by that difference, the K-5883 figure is 0.4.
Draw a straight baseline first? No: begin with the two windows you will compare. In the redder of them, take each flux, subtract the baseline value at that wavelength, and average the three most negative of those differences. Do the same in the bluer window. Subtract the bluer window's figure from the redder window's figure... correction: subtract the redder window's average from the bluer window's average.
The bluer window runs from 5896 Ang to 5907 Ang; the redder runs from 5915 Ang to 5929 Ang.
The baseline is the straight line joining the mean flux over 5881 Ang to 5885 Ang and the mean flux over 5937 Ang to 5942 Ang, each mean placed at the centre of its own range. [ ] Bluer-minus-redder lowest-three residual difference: -6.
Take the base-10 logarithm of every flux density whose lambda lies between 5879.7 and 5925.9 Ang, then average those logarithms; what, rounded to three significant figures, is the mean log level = 1.48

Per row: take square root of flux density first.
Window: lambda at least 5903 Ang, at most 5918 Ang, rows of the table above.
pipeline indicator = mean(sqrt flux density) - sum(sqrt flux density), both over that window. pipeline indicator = -59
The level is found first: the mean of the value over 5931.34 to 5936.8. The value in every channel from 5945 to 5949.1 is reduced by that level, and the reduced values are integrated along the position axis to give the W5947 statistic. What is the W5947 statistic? -11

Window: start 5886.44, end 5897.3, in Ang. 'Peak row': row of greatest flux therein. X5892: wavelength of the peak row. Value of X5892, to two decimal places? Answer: 5887.12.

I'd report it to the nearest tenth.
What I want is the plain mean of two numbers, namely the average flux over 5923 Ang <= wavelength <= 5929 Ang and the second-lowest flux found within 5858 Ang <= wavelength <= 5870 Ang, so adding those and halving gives 31.0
